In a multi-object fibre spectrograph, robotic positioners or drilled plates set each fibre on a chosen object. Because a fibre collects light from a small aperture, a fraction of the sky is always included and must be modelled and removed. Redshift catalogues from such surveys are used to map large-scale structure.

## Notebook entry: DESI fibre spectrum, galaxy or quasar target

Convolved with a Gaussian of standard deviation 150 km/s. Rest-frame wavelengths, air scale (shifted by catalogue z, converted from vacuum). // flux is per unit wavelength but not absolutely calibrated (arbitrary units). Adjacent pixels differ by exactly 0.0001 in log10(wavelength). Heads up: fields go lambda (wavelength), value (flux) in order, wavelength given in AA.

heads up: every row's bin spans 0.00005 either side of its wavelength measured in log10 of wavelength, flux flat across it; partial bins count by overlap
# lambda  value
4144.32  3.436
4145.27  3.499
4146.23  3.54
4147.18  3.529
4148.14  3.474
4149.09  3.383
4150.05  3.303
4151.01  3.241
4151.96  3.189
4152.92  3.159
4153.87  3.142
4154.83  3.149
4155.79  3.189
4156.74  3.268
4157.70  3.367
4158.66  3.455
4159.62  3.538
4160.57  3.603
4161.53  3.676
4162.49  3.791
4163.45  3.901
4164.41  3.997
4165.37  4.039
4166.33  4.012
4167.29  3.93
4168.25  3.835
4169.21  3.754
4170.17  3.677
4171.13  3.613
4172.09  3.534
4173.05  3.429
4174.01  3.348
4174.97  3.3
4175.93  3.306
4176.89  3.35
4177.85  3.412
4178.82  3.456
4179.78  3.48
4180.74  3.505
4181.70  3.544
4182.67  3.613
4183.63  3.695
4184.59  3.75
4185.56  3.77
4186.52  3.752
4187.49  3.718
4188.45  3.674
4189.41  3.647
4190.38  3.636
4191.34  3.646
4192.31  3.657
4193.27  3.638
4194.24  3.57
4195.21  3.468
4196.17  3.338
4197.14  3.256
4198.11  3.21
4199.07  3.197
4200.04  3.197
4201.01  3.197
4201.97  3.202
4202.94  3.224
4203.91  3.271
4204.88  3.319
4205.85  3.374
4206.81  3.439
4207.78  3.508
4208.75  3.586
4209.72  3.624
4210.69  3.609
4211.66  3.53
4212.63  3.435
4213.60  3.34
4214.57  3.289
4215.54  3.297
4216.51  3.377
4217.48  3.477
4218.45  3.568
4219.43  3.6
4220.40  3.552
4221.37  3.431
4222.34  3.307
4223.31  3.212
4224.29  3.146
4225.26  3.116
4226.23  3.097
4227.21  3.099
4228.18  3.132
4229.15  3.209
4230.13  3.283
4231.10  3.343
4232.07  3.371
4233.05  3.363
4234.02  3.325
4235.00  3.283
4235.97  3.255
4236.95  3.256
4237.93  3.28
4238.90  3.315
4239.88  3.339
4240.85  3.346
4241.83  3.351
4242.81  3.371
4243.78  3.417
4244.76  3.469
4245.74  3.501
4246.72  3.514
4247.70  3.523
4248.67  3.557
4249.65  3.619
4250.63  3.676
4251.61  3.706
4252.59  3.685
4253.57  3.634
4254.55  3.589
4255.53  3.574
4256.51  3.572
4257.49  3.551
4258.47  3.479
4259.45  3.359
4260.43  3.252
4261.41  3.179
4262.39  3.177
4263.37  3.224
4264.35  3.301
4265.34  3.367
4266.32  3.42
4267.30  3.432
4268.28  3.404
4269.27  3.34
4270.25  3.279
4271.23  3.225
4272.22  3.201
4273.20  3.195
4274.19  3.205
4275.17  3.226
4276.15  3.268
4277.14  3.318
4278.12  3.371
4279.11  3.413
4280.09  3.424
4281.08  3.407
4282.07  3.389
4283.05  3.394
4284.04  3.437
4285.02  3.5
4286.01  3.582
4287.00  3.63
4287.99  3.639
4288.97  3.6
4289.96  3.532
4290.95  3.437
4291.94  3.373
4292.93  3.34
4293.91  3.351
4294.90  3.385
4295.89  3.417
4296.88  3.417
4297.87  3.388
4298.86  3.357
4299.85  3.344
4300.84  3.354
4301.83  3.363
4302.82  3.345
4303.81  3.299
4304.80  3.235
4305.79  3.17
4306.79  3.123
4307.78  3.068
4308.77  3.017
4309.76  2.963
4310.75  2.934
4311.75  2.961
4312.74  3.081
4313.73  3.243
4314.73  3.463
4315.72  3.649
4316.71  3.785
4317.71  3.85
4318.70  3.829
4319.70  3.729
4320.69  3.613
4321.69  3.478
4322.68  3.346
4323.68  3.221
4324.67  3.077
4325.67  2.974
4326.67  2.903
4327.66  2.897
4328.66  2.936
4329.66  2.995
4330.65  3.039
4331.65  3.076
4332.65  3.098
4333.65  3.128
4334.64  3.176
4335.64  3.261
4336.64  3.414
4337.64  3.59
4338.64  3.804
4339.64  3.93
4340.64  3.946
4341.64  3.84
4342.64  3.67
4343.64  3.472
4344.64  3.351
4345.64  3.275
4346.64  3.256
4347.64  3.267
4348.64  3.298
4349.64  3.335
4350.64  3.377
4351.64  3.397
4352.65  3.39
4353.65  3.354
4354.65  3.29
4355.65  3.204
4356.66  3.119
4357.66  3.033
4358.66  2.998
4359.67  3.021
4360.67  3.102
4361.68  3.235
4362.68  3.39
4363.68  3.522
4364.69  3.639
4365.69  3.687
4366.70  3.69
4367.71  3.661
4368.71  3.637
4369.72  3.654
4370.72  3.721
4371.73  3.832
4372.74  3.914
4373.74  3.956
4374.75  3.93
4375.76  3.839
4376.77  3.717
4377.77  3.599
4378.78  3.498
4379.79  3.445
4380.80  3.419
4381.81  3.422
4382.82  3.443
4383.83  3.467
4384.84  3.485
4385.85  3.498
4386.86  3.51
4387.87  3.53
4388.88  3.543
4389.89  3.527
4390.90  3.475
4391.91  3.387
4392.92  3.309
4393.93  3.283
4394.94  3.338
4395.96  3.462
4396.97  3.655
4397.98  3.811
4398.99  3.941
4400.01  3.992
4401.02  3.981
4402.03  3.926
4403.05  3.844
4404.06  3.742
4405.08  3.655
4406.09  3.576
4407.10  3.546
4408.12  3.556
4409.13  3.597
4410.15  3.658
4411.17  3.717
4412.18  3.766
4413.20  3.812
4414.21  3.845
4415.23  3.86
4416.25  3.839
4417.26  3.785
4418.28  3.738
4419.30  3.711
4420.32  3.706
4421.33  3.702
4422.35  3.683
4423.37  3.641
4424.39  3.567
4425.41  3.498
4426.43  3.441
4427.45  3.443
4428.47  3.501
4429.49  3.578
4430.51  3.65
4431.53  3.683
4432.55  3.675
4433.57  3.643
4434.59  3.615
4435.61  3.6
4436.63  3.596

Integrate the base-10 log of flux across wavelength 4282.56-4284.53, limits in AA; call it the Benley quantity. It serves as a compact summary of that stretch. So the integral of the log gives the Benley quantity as 1.05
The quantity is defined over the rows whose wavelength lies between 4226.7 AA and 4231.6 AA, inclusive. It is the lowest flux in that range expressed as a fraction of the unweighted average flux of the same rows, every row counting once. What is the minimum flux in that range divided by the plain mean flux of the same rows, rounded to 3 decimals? 0.964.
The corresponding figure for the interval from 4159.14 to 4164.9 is 0.943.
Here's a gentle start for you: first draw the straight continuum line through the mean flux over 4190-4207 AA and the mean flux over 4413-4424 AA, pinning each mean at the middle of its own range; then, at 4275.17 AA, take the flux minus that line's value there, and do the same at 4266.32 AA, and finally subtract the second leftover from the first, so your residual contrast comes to -0.2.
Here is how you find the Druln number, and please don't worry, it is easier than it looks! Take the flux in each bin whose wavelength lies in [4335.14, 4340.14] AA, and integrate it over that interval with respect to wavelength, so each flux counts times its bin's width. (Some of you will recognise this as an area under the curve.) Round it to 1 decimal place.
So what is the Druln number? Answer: 18.0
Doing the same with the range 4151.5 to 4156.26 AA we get 15.1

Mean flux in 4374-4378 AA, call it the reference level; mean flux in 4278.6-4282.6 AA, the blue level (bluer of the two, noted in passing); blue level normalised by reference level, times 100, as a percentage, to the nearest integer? 90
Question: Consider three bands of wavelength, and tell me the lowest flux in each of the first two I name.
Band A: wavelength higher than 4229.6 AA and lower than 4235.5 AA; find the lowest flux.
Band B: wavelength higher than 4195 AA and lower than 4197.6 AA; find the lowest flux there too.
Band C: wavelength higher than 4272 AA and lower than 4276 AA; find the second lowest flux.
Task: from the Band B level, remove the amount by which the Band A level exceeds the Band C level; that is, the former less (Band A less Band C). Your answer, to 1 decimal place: 3.2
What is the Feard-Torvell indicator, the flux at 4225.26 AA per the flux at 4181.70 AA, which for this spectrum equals 0.88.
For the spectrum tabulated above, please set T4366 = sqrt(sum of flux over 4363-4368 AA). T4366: 4.266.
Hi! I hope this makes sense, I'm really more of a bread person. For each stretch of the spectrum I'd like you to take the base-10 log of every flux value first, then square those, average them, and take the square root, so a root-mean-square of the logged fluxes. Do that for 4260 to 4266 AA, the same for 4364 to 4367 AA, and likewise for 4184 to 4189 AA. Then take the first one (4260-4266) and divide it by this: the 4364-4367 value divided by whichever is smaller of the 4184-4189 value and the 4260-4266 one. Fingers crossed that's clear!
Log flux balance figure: 0.464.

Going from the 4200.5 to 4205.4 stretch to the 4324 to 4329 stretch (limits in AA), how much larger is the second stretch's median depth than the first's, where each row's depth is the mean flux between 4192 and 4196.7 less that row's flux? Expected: 0.29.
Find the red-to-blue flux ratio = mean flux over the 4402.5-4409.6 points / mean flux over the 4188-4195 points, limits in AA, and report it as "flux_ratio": 1.00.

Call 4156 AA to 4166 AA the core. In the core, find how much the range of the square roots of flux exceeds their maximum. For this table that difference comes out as -1.81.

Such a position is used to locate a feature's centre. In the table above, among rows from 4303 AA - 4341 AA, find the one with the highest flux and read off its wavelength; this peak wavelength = 4340.64 AA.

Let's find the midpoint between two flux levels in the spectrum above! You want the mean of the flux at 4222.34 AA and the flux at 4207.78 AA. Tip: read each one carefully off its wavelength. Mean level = 3.41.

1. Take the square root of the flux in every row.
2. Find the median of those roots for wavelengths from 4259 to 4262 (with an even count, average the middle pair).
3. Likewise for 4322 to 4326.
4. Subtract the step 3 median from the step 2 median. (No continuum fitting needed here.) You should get 0.029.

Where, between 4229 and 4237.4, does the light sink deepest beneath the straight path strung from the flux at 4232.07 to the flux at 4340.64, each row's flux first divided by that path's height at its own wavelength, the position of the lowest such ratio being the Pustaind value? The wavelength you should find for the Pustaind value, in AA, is 4229.15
